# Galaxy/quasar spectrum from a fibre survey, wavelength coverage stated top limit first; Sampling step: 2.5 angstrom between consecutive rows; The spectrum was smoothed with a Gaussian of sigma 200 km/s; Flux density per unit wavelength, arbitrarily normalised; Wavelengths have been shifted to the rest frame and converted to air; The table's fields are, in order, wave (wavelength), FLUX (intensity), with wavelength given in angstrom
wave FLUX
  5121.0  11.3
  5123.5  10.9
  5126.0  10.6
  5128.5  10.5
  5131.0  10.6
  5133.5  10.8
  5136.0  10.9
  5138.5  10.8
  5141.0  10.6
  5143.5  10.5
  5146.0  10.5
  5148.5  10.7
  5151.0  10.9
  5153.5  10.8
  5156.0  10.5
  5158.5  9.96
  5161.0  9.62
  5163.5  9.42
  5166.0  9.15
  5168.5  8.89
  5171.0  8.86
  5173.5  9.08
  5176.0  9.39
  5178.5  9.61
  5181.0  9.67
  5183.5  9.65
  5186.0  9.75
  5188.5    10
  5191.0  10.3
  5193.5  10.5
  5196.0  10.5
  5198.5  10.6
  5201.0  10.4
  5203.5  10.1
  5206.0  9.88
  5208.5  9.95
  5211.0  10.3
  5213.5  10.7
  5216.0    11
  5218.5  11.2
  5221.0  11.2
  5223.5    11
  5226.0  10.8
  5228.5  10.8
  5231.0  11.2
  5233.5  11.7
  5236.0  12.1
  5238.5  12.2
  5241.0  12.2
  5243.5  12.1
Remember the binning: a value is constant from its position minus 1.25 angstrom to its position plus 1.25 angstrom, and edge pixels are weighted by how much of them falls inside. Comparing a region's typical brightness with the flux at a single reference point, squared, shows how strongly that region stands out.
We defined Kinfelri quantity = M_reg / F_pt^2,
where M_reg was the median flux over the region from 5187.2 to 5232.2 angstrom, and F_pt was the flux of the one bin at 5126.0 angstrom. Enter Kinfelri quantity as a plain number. 0.094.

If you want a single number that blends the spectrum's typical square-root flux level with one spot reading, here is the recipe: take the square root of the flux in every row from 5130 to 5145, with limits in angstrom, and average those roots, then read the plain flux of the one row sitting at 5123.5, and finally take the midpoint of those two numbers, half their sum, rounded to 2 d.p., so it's 7.09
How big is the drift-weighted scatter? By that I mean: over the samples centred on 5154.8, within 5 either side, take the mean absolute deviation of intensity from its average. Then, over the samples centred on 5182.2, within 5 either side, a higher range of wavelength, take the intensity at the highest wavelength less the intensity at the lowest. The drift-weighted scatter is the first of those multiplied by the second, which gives 0.043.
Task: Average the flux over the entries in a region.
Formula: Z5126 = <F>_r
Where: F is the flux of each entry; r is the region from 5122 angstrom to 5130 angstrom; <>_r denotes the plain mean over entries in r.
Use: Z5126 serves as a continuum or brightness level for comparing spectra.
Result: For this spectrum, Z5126 10.7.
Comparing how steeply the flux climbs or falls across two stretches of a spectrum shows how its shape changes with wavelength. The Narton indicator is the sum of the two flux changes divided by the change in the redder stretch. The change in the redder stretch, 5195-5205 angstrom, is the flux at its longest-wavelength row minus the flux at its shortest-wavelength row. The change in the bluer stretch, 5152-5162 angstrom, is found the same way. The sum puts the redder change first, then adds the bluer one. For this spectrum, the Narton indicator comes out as 4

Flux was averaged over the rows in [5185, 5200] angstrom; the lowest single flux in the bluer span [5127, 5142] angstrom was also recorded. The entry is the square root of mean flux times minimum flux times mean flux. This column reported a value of 33.3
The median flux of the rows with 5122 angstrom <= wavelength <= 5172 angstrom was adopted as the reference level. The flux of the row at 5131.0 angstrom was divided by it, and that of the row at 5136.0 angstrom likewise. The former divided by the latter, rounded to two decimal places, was 0.97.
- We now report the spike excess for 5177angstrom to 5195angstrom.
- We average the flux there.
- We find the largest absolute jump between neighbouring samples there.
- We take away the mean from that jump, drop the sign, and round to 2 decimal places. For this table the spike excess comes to 9.63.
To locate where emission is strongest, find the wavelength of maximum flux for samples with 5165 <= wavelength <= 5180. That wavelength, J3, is 5178.5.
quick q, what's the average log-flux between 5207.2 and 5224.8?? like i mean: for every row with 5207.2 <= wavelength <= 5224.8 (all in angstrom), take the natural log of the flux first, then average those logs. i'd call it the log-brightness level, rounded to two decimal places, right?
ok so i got 2.38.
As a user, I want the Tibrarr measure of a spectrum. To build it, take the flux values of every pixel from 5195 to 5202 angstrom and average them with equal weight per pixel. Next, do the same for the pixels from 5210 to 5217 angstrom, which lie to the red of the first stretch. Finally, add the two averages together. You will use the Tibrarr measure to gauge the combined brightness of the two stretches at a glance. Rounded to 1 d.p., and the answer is 21.2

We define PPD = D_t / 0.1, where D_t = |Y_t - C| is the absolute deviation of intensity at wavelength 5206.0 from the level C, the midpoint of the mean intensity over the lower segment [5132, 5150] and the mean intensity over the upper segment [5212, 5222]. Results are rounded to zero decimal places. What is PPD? 10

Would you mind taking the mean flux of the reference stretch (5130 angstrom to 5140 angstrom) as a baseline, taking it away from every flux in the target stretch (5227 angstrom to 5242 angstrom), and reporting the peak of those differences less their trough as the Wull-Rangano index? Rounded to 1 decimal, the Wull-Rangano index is 1.4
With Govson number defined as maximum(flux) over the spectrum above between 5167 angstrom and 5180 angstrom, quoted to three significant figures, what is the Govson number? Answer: 9.61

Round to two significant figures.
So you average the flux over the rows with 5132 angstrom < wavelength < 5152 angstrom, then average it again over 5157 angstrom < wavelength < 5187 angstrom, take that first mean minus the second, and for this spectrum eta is 1.3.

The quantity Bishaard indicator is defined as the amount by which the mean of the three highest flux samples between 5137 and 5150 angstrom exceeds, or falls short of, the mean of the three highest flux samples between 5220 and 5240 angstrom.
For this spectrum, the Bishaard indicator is -1.3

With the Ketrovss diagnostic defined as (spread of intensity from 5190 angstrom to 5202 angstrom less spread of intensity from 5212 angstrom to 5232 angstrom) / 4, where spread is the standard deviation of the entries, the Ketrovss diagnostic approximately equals -0.022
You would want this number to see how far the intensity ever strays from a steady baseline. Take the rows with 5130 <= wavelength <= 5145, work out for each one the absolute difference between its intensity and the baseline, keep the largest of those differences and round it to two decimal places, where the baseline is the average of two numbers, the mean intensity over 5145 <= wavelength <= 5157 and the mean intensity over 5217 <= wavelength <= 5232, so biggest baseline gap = 0.36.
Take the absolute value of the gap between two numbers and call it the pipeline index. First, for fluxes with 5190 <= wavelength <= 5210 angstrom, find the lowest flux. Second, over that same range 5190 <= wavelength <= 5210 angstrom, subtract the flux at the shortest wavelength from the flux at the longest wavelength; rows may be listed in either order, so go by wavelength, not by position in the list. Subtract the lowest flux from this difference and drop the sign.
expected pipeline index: 10.2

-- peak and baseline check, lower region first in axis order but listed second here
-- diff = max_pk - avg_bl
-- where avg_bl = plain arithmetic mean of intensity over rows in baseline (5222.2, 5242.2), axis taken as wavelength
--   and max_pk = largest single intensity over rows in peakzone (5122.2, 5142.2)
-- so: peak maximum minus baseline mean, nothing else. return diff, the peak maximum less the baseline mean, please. -0.6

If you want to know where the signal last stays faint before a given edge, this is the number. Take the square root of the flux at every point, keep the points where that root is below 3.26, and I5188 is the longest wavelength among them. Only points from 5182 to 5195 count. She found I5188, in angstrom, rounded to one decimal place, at 5193.5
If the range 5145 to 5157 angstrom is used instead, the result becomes 5156.0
